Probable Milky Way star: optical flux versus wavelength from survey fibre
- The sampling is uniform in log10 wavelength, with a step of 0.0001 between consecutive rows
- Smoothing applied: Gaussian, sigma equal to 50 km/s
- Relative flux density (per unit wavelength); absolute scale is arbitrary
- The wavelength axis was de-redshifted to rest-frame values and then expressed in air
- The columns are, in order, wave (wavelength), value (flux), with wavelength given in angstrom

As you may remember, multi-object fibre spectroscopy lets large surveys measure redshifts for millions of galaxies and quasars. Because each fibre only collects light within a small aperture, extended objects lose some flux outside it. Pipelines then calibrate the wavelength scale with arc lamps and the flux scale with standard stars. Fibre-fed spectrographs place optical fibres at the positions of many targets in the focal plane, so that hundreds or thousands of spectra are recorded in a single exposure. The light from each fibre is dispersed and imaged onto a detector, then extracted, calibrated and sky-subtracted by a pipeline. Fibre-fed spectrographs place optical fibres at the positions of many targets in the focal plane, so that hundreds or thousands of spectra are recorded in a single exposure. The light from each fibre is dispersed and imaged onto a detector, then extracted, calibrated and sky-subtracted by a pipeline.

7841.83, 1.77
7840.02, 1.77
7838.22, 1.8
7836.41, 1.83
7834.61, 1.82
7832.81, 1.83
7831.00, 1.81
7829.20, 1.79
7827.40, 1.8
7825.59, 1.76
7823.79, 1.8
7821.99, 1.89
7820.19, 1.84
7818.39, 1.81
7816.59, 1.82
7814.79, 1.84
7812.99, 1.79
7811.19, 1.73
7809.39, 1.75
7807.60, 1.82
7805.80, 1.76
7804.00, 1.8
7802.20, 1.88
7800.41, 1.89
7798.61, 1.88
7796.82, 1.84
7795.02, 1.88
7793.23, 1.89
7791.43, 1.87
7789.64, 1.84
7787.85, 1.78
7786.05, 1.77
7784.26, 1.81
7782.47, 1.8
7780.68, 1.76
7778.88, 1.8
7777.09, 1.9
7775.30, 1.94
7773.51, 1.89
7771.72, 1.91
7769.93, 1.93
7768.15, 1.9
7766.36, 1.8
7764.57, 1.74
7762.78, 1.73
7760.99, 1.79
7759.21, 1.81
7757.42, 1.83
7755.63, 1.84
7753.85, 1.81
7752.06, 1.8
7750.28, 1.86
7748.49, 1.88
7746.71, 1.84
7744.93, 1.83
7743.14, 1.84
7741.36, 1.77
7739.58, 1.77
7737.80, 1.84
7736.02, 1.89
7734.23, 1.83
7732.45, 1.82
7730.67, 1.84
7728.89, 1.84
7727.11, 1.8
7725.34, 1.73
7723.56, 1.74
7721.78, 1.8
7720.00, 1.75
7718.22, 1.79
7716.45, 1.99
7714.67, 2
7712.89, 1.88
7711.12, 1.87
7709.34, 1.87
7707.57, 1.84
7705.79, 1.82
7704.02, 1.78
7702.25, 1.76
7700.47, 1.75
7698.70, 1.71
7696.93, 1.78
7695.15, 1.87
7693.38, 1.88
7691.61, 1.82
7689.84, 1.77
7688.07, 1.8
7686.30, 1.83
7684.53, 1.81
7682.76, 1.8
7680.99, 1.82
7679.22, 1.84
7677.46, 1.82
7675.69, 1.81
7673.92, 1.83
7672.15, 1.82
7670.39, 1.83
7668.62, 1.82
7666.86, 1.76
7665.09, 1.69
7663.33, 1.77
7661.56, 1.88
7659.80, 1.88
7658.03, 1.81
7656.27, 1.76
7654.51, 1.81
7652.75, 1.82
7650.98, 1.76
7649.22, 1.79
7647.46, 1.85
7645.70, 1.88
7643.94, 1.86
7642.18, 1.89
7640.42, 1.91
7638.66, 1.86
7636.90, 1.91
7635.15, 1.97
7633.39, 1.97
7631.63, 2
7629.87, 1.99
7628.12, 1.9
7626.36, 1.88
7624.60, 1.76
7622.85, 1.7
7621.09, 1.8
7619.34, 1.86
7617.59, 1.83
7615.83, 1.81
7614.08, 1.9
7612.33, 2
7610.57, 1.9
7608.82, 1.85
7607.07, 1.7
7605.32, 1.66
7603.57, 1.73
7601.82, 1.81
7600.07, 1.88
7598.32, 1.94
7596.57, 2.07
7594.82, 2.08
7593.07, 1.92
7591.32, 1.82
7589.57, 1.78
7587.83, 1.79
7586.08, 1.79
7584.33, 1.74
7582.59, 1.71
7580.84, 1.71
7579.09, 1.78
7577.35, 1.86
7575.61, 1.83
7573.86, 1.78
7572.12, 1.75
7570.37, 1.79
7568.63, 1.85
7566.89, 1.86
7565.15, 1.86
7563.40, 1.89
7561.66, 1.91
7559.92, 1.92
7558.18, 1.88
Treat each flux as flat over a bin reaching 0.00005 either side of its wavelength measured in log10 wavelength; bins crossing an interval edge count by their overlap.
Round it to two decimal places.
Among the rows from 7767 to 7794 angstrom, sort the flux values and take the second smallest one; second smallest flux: 1.77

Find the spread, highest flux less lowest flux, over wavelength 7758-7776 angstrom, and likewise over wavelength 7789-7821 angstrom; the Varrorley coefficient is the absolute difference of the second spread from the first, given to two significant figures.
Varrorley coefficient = 0.050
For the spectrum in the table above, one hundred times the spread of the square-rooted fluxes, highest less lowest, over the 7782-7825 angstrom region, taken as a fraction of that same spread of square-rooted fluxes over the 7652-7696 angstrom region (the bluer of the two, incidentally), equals 84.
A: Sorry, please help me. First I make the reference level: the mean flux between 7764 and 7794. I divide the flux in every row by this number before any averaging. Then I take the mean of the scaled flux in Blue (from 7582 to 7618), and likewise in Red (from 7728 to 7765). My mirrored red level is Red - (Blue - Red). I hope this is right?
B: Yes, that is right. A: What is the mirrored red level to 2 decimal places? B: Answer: 0.97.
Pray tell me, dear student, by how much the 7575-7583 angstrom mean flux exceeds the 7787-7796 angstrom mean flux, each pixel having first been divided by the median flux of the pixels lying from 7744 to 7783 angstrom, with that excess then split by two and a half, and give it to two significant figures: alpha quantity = -0.016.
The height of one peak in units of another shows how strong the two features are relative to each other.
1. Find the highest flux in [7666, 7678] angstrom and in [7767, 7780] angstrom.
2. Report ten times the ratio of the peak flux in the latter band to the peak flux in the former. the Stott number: 10.6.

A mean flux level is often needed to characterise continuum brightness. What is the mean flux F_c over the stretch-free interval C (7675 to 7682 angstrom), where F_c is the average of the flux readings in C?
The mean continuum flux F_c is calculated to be 1.82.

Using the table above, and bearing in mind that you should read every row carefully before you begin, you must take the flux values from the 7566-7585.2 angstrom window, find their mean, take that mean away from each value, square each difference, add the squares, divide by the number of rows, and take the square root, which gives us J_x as 0.054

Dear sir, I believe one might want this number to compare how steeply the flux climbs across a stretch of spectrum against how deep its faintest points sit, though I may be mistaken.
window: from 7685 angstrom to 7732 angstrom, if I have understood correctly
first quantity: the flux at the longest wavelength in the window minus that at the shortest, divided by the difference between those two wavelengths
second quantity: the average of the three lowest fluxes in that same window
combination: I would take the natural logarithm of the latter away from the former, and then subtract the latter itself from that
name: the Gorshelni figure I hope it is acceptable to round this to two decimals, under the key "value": -2.27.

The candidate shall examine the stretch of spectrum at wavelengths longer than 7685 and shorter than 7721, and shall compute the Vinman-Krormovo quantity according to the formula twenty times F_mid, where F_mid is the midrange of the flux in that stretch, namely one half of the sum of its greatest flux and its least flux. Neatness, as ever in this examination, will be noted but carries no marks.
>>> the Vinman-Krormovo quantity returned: 37.1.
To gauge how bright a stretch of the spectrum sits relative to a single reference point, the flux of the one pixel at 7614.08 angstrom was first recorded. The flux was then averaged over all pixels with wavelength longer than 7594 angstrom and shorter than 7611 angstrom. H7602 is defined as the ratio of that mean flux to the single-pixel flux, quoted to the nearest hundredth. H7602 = 0.98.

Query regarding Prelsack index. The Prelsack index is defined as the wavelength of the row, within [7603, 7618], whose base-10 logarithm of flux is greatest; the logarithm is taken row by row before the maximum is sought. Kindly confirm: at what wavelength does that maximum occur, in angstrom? 7612.33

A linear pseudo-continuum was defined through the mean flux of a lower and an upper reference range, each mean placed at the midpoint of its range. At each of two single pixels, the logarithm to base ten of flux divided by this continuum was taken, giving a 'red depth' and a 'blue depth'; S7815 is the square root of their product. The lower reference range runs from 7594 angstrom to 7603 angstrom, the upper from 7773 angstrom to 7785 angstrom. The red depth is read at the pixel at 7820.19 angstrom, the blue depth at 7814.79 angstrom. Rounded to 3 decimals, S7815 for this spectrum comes 0.005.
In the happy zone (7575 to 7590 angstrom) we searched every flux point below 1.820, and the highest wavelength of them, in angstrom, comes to 7589.57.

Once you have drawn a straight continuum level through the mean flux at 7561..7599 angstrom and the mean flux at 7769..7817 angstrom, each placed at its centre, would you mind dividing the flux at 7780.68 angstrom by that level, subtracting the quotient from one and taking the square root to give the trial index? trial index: 0.204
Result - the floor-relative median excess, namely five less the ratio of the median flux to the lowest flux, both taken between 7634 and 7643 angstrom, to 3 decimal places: 3.973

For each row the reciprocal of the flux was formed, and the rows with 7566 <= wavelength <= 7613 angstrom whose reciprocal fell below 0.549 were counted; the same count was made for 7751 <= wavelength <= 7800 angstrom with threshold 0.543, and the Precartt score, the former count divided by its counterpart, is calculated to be 1.2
